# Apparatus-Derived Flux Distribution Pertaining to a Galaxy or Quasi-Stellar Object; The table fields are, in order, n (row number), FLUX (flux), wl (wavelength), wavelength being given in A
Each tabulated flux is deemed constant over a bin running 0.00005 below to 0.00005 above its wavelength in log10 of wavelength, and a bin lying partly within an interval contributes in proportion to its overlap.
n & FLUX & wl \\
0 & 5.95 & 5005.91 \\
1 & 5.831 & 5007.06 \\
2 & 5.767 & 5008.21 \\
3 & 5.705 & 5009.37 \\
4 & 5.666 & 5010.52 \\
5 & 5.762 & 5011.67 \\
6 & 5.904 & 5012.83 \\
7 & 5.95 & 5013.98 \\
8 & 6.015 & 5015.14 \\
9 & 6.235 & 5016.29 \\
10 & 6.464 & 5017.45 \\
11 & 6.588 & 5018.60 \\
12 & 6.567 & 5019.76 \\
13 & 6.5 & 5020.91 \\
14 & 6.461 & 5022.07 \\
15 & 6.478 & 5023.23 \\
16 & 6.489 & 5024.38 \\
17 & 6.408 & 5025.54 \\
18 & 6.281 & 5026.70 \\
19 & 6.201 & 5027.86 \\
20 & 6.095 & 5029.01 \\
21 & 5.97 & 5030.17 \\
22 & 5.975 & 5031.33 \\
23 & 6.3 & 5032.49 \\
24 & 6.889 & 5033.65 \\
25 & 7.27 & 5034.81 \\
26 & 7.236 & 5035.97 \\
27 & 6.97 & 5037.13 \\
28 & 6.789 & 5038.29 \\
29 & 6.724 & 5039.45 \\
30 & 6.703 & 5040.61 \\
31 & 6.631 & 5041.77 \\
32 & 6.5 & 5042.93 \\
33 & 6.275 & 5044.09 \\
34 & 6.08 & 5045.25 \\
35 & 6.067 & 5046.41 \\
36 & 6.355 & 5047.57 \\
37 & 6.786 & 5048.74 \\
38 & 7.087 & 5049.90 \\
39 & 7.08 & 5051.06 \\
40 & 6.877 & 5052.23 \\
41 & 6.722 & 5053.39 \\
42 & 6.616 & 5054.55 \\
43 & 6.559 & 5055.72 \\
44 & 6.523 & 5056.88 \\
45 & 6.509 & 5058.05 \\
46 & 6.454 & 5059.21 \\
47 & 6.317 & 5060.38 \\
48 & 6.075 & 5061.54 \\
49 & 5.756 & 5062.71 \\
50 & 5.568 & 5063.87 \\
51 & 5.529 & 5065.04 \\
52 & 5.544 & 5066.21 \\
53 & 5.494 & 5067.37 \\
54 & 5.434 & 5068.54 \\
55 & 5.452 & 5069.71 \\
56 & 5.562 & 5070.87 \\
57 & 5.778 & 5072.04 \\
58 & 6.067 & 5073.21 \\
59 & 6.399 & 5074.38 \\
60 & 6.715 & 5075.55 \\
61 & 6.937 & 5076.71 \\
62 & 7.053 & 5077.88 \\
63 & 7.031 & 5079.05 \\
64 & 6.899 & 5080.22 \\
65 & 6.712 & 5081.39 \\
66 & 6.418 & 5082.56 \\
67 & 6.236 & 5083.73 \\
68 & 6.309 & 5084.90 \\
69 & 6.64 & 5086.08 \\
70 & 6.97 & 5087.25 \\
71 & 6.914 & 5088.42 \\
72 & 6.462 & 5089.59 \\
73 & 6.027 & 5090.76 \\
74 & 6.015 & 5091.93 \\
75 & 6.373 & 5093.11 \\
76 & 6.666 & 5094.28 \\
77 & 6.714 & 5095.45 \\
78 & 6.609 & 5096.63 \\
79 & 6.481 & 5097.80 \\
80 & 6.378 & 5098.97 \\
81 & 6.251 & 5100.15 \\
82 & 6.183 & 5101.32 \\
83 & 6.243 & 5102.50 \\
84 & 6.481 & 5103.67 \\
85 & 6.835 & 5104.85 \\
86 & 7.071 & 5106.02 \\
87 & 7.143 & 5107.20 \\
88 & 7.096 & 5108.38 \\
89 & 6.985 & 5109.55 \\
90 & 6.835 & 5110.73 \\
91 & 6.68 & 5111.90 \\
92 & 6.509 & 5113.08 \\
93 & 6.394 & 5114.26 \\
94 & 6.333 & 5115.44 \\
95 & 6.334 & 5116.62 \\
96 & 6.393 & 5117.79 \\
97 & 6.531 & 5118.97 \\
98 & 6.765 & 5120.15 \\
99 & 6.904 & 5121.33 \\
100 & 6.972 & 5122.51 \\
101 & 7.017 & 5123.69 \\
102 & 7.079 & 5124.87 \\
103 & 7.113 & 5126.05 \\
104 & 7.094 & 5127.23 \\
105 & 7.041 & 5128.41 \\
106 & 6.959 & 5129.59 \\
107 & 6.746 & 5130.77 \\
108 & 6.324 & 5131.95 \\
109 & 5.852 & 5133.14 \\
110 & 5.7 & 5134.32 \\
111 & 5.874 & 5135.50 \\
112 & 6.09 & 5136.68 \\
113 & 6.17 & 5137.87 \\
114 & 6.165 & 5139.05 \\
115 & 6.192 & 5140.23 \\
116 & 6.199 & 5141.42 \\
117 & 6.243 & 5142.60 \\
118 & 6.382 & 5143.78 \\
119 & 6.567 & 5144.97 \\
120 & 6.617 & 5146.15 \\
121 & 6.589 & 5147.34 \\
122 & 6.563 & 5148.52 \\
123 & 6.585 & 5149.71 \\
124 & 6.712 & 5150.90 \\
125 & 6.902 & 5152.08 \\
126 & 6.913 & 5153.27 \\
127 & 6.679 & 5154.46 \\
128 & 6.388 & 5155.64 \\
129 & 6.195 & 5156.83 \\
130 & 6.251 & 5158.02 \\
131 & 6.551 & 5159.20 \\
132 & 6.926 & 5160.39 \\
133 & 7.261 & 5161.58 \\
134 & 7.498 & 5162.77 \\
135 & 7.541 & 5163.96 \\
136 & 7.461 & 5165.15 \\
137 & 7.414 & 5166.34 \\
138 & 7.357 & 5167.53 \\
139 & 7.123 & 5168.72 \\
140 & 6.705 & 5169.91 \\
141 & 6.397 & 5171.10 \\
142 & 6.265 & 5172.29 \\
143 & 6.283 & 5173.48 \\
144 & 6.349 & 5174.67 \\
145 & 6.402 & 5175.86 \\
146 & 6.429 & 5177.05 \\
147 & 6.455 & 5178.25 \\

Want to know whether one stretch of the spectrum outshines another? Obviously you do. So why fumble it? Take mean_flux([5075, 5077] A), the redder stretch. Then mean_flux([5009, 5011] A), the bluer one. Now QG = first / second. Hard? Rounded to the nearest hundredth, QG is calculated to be 1.20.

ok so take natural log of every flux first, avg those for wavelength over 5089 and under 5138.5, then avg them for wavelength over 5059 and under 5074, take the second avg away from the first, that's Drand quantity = 0.13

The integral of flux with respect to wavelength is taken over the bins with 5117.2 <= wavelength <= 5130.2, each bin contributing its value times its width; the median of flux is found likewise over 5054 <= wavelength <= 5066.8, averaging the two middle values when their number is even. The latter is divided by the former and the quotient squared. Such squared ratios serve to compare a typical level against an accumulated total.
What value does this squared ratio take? 0.0050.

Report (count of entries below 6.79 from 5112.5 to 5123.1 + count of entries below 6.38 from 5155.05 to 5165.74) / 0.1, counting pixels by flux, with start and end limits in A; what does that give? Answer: 90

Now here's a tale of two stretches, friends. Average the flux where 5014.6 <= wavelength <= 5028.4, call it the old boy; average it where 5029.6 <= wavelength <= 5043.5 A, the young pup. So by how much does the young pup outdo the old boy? 0.27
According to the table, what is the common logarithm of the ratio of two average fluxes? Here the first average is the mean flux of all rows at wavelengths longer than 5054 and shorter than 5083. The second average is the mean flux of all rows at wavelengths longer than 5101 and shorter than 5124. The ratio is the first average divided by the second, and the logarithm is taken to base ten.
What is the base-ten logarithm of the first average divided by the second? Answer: -0.032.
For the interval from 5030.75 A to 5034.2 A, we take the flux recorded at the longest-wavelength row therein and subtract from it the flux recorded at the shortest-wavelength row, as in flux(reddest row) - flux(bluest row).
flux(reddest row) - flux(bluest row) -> 0.91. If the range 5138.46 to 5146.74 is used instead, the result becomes 0.45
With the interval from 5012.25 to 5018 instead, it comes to 0.56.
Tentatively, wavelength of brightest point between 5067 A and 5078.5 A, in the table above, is 5077.88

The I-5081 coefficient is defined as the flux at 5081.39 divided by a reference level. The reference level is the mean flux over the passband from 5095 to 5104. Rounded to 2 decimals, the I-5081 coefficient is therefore 1.05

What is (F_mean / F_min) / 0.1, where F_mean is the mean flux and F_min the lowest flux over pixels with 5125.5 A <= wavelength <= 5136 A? 11.4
